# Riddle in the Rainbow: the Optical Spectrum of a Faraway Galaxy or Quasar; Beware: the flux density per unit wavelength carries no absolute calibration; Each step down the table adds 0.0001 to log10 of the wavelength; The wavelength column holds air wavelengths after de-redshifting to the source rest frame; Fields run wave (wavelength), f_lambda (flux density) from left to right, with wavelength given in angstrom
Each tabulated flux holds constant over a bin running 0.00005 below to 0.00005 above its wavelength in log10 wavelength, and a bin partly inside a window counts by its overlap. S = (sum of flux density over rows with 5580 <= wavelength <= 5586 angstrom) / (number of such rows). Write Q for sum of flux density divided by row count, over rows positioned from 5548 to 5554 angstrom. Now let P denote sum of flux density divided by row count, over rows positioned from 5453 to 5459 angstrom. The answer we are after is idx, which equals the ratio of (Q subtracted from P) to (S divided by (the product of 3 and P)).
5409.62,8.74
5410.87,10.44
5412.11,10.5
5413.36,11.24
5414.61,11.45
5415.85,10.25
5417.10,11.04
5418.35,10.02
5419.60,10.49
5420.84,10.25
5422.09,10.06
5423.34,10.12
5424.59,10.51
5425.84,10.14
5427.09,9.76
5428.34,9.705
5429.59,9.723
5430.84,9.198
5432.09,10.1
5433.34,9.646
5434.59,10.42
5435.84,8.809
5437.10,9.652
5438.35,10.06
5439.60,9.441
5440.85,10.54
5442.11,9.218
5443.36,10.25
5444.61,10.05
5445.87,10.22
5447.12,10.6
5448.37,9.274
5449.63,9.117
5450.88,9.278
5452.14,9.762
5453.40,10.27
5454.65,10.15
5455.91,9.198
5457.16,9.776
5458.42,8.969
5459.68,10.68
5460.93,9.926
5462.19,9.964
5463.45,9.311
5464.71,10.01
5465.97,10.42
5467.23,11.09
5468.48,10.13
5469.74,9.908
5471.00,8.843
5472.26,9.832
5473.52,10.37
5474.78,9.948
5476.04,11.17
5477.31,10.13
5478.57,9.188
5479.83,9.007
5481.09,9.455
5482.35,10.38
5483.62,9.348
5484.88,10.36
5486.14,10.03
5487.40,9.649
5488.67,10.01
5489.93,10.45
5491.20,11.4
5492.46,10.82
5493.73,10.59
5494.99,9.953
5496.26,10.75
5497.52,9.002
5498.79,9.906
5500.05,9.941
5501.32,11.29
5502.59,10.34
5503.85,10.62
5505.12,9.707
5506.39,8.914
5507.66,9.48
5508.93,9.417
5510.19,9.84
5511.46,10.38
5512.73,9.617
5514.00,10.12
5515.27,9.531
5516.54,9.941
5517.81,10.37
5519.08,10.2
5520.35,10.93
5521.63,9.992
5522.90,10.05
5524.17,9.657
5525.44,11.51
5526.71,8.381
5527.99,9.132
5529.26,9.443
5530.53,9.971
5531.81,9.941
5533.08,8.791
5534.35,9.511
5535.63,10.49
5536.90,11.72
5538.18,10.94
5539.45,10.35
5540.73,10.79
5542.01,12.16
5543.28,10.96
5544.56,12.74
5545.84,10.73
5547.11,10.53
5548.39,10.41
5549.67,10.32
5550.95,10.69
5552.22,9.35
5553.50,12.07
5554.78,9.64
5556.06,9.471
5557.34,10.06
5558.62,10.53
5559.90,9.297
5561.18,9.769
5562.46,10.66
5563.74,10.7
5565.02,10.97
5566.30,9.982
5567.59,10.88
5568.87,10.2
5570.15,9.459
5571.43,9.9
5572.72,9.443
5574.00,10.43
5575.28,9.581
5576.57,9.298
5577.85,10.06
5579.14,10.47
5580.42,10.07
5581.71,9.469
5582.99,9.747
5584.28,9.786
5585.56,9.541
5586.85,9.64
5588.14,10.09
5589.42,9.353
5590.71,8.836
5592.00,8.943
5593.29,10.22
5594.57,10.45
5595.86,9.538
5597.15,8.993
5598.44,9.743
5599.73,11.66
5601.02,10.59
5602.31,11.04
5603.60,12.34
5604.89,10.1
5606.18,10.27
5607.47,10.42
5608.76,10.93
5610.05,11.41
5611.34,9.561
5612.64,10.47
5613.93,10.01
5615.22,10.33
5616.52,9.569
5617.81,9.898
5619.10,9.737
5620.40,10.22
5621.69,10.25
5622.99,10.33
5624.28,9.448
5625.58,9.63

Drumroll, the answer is -2.7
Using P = 9.7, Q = 10.6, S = 9.72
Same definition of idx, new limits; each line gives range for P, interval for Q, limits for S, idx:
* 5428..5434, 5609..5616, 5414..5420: -1.9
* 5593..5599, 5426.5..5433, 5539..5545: 0.2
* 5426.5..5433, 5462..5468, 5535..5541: -1.2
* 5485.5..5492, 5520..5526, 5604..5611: -0.3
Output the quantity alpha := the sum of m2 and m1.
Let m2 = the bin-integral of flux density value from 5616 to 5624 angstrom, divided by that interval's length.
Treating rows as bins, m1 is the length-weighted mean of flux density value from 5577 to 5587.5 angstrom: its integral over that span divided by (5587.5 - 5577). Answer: 19.8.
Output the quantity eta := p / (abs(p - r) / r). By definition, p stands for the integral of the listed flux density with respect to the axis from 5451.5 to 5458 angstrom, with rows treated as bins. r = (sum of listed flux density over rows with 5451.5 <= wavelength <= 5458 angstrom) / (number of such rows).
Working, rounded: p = 63.7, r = 9.8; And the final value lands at 11.6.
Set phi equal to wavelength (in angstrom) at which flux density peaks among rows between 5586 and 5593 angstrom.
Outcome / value 5588.14 angstrom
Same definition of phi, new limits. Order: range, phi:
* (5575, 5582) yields 5579.14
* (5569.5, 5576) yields 5574.00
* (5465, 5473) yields 5467.23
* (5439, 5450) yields 5447.12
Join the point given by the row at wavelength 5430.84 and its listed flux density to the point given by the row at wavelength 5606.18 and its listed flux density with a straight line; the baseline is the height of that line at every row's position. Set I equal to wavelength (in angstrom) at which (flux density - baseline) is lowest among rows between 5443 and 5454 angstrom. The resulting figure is 5449.63 angstrom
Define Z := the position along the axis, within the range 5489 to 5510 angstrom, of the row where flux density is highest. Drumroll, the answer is 5491.20 angstrom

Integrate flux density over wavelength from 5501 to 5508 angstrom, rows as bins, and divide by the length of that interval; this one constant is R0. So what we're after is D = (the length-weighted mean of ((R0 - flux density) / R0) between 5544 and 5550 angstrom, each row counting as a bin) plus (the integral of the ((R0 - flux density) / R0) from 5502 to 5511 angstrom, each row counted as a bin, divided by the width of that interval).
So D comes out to -0.07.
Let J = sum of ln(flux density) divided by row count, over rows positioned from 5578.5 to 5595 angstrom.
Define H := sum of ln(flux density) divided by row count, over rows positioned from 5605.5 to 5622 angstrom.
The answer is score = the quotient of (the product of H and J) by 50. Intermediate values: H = 2.32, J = 2.27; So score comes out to 0.106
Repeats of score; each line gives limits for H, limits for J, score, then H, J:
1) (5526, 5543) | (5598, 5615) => 0.109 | 2.31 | 2.36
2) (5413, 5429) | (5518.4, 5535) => 0.107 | 2.34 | 2.28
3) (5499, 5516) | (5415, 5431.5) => 0.106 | 2.29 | 2.31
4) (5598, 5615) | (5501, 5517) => 0.108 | 2.36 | 2.29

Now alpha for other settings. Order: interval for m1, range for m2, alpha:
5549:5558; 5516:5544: 20.5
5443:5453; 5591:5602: 19.8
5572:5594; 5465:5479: 19.8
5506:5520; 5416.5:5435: 19.9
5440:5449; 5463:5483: 20.0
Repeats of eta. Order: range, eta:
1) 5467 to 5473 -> 12.0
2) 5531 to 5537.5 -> 11.9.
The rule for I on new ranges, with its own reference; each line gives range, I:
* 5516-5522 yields 5516.54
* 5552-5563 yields 5559.90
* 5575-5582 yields 5576.57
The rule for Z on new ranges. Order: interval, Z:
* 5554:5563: 5562.46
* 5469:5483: 5476.04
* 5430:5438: 5434.59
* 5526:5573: 5544.56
